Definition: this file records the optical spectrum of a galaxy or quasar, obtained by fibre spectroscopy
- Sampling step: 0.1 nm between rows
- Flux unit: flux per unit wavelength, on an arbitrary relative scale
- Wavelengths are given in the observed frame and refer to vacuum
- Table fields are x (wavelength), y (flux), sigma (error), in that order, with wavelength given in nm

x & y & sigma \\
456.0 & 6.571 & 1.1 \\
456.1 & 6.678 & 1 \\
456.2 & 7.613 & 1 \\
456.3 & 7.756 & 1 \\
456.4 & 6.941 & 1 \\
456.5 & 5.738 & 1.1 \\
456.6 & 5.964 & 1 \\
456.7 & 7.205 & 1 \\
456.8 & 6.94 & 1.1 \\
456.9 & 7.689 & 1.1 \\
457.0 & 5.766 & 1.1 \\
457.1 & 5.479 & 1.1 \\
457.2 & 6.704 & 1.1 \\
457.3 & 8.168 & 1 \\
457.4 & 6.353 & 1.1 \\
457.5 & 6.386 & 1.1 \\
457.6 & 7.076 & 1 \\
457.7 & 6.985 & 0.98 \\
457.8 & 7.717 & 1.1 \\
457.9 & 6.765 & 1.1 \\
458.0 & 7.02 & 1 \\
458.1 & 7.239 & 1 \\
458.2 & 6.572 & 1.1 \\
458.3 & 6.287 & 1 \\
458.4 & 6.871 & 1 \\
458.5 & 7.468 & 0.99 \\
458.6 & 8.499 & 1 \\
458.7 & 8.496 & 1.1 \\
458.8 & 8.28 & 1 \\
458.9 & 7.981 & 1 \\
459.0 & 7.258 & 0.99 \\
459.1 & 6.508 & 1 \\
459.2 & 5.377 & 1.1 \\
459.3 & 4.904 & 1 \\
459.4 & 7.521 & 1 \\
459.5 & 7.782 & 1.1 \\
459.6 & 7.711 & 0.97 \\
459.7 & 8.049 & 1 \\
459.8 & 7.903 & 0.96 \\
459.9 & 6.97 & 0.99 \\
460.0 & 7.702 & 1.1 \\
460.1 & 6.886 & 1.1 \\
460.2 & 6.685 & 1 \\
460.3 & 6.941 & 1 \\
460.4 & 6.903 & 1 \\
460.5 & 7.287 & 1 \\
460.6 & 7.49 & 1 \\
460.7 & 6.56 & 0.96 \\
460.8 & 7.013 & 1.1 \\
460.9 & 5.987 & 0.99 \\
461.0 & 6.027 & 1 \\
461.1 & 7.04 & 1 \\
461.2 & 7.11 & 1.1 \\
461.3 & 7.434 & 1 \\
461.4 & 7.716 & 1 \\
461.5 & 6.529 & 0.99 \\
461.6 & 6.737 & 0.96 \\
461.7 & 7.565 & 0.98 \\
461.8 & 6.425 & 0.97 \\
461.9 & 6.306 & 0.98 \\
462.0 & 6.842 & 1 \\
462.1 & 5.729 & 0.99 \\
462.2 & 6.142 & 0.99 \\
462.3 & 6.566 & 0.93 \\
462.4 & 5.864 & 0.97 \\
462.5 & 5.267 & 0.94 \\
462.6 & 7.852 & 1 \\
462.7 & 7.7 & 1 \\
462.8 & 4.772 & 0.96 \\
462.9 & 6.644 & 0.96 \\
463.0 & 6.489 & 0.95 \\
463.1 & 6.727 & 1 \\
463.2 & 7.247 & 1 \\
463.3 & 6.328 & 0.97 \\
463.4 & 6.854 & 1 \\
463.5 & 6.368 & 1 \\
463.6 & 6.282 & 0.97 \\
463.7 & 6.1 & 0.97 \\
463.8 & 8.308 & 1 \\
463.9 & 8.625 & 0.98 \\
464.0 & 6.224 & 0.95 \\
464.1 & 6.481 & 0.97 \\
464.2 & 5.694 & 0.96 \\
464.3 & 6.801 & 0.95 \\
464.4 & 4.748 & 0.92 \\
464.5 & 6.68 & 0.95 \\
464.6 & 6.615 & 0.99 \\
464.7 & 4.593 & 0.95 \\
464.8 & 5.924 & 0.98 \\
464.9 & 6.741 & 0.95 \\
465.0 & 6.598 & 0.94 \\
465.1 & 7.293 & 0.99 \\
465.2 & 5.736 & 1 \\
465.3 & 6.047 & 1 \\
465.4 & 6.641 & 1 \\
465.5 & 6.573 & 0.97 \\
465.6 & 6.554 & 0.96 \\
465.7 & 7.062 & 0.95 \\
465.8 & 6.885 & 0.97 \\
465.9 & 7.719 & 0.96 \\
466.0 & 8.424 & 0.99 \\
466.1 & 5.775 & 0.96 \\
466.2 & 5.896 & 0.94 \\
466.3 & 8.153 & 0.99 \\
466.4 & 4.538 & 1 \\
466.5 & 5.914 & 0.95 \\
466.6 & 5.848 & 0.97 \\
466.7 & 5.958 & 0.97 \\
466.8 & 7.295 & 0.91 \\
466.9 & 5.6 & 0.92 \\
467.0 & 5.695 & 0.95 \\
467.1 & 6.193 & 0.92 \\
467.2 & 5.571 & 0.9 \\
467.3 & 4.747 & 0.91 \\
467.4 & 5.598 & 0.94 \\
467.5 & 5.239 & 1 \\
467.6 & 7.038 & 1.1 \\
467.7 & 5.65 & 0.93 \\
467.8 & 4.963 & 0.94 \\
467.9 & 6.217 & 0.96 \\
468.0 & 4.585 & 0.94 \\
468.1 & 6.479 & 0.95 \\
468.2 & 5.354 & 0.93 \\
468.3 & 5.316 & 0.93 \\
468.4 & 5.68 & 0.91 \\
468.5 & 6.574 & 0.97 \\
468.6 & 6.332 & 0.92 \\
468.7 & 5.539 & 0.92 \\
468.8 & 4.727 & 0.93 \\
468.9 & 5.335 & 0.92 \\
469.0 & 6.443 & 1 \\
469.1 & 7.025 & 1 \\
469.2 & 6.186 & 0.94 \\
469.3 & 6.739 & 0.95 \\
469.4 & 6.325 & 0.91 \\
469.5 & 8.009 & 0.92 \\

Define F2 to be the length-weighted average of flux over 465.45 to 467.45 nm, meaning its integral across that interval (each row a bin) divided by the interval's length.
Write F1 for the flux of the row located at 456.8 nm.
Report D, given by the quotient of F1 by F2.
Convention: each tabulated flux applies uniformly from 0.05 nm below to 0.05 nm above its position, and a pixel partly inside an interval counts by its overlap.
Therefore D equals 1.10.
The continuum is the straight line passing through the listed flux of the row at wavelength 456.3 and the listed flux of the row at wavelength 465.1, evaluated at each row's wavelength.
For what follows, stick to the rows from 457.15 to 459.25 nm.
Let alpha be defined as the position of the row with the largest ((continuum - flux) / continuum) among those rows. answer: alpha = 459.2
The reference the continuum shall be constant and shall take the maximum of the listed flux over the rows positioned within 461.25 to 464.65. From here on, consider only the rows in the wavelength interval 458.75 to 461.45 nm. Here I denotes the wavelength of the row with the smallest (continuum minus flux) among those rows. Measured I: 458.8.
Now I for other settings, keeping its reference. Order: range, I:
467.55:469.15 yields 467.6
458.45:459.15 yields 458.6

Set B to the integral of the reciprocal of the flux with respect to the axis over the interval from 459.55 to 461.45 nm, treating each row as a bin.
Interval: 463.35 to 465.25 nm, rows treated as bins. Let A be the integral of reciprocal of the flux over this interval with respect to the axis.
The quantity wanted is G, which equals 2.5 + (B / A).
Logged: 3.39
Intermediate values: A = 0.301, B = 0.268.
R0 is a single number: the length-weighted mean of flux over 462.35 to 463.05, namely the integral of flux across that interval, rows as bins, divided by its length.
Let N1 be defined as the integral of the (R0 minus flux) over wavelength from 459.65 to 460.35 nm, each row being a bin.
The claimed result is -0.65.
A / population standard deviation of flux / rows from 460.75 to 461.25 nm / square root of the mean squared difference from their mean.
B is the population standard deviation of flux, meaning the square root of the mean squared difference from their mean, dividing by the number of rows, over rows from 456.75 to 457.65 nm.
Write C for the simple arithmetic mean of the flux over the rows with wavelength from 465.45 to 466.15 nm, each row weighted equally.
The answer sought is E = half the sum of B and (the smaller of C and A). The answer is 0.7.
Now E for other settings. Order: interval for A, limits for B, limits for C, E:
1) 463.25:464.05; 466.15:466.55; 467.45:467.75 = 1.1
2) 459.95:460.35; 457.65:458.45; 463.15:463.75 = 0.4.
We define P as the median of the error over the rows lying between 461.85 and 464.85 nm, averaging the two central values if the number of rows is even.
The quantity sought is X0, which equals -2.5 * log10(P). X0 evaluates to 0.033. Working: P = 0.970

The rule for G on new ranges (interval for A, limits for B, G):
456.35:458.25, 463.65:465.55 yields 3.56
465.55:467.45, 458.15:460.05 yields 3.36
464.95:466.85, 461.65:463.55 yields 3.50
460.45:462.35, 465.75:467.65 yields 3.61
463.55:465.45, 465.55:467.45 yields 3.53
